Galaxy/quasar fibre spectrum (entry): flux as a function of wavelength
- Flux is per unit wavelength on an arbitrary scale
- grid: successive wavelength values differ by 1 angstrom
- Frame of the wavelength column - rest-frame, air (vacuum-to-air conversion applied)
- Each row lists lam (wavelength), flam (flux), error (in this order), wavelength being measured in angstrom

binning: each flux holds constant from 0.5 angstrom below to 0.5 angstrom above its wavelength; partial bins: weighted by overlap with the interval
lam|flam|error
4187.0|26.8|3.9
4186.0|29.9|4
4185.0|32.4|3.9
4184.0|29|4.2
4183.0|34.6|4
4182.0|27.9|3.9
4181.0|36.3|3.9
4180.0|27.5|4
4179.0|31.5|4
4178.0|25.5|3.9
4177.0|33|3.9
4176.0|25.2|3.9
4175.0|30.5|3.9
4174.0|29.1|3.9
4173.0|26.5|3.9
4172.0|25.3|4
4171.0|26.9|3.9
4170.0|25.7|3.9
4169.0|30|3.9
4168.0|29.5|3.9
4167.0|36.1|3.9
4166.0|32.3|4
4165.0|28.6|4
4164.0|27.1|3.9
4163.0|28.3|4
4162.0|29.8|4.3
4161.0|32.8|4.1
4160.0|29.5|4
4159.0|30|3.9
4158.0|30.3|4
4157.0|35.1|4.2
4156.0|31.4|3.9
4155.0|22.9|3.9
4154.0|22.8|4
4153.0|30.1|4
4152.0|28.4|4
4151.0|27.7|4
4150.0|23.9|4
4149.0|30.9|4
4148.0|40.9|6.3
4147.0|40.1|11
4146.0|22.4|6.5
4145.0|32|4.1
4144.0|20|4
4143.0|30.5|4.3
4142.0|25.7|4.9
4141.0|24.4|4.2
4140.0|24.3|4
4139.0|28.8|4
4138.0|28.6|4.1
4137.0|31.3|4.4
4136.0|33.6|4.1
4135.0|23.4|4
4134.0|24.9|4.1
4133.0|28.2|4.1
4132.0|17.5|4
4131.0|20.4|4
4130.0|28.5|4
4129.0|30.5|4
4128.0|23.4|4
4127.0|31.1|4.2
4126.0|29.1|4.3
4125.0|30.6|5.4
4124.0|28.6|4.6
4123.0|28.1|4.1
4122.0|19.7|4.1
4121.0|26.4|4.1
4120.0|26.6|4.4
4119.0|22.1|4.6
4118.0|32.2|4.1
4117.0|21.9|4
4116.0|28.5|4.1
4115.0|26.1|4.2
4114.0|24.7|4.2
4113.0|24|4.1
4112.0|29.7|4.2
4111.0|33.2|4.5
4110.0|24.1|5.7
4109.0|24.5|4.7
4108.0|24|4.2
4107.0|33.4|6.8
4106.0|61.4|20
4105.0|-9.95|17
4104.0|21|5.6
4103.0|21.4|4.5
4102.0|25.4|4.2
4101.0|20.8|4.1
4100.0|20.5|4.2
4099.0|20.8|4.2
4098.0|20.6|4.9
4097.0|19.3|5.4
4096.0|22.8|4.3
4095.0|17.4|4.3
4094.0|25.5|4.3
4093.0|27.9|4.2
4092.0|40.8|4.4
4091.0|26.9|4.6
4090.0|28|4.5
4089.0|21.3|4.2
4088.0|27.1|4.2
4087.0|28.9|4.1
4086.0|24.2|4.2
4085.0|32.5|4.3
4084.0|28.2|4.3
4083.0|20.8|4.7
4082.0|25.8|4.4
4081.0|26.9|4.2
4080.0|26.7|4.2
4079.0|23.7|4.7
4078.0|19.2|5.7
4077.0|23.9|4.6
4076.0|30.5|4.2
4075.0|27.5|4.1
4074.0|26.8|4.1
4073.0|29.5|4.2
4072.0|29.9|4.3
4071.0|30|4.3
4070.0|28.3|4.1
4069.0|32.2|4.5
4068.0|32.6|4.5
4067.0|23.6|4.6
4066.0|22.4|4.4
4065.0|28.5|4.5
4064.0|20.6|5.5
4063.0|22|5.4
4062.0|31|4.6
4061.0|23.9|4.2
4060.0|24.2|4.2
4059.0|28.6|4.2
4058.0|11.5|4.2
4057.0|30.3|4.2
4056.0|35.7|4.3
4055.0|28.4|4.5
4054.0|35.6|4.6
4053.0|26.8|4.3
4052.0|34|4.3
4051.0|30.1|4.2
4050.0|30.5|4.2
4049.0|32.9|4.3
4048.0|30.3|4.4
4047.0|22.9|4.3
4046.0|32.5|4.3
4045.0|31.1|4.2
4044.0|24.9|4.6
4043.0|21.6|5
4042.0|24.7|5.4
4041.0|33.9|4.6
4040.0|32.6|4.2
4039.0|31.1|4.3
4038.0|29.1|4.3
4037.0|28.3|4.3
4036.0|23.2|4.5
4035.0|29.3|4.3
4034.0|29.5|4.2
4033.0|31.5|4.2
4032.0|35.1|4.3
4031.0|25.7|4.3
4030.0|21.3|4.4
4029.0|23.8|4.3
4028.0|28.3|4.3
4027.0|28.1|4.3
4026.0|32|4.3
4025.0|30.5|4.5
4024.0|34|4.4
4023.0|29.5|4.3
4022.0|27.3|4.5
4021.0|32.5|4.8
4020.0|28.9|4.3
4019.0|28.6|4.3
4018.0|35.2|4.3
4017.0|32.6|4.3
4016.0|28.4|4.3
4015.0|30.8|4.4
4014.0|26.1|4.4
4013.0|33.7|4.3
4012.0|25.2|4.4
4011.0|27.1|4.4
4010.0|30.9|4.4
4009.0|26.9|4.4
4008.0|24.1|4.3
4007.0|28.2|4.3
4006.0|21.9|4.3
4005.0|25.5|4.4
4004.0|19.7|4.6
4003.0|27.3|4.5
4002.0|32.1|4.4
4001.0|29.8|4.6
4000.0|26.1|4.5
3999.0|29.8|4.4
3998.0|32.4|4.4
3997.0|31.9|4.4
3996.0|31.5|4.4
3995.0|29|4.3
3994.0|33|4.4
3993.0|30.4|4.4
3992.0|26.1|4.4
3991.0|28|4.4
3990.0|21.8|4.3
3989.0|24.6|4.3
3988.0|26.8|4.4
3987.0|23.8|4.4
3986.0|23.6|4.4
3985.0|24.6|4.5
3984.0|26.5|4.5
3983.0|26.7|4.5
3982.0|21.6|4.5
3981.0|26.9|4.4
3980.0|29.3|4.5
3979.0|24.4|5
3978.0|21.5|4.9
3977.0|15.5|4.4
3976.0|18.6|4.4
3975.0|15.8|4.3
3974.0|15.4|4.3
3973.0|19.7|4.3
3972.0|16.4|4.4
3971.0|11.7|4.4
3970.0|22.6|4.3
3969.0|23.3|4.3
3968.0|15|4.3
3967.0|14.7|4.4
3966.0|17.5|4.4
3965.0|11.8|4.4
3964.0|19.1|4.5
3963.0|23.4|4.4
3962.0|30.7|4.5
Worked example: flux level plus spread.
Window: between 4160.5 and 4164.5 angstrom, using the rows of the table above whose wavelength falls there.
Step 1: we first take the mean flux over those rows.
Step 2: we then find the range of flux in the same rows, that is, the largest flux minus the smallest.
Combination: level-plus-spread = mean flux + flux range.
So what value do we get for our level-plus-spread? 35.2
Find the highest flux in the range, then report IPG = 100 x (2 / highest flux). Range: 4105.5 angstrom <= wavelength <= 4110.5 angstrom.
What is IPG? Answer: 3.26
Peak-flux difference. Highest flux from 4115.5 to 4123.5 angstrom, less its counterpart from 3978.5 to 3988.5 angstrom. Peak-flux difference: 3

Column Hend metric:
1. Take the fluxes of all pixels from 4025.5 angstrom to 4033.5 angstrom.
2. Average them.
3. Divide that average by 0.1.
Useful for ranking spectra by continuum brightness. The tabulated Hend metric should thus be 282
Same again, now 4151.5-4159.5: 289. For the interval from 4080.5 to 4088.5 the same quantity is 268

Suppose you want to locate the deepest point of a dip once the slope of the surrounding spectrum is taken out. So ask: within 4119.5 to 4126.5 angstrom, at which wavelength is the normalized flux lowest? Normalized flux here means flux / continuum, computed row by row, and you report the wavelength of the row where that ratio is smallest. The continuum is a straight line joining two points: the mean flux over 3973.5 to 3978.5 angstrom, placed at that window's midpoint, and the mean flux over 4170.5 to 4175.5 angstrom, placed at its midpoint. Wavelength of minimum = 4122.0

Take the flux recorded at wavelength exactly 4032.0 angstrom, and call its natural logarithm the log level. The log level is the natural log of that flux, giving 3.56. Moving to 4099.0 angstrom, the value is 3.03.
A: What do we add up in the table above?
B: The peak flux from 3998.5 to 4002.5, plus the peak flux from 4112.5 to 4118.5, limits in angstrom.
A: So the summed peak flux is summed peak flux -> 64.3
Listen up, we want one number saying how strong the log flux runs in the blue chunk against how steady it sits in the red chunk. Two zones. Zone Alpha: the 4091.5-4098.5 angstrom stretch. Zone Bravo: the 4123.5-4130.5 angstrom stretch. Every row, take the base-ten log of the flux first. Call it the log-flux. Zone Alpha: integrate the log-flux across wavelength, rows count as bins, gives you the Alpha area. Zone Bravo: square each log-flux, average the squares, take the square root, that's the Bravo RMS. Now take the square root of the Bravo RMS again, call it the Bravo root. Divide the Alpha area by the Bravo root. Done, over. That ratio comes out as 8.00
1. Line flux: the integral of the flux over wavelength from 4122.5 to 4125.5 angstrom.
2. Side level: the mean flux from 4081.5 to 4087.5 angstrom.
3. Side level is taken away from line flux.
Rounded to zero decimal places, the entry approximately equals 61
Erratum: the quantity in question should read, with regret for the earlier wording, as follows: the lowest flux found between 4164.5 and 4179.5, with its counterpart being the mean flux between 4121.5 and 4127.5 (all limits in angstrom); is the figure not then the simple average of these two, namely 27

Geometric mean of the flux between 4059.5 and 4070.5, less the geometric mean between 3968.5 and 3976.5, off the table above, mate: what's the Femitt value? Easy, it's 8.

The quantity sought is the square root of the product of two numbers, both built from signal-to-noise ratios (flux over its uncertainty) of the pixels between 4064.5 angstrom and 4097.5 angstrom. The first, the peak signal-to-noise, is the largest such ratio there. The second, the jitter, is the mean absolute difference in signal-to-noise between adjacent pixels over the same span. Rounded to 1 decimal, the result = 3.2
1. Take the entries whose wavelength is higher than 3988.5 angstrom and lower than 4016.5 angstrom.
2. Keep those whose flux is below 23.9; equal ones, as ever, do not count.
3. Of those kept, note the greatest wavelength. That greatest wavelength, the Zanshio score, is 4006.0 angstrom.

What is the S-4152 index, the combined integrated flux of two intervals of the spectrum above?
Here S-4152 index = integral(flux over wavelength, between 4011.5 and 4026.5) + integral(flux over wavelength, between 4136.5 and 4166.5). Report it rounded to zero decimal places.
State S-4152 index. 1326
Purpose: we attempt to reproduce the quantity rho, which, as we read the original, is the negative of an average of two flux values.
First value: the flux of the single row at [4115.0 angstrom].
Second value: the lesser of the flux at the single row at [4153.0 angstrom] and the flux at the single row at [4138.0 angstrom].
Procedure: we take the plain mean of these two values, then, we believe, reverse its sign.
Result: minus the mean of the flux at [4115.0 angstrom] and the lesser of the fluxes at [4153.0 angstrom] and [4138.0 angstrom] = -27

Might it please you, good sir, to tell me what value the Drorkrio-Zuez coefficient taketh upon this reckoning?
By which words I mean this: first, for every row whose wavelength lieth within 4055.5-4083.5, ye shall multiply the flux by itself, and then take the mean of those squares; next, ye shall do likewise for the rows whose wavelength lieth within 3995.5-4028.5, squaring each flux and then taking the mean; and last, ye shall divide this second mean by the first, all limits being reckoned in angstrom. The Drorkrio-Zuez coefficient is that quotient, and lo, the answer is 1.19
